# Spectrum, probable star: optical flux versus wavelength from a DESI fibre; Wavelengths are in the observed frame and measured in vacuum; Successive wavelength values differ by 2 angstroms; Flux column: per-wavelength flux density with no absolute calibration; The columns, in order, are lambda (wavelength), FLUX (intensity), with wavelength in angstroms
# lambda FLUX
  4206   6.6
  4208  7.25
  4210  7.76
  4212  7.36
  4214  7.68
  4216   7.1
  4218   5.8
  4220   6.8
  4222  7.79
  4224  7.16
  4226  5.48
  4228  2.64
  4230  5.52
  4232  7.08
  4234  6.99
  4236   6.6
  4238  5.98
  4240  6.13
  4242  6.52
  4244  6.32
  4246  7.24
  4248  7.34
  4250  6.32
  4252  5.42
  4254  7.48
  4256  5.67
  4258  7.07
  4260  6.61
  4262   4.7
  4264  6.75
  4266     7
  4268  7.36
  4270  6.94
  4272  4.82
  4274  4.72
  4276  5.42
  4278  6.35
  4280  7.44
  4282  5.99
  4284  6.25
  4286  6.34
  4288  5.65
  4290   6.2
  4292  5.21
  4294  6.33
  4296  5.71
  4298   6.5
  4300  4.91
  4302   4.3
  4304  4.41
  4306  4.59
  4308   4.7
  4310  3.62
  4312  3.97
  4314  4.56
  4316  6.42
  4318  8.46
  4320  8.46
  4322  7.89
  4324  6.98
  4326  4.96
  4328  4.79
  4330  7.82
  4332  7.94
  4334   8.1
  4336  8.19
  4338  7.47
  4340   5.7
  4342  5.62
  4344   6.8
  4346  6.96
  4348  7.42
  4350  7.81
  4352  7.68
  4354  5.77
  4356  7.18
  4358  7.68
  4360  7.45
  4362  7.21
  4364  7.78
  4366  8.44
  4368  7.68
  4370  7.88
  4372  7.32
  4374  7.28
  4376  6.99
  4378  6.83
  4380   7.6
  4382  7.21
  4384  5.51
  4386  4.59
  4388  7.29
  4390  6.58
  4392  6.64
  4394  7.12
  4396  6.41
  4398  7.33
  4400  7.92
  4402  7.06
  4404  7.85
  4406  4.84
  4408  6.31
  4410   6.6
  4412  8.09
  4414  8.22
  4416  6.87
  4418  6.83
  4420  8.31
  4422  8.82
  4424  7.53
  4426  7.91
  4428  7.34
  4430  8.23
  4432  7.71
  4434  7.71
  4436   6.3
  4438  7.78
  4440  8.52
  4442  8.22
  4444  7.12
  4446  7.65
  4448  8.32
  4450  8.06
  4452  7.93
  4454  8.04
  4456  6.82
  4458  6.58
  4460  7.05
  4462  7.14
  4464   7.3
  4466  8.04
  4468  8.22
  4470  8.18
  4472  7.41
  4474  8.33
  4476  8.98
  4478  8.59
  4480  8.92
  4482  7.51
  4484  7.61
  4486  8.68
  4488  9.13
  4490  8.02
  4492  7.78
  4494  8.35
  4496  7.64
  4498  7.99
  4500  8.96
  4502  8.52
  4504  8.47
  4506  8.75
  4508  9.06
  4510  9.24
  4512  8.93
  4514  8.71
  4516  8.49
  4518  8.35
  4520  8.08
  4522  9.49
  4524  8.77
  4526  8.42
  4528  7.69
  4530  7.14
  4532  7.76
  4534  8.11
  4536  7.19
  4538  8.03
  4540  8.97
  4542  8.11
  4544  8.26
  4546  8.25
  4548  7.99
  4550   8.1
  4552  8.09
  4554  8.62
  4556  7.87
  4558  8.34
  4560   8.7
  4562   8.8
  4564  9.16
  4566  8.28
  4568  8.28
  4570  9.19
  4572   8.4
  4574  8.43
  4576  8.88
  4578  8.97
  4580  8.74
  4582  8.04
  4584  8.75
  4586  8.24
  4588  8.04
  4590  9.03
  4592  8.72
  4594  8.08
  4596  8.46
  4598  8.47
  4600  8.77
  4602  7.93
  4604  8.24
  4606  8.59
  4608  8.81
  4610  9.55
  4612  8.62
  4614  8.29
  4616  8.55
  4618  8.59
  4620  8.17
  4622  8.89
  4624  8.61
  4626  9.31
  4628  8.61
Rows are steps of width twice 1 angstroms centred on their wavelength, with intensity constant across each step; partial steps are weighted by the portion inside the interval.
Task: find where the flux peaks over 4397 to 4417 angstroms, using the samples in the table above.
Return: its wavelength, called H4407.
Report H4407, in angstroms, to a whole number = 4414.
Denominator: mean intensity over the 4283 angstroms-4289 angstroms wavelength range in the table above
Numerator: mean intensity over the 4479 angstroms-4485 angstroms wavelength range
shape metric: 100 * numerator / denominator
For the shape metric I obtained 132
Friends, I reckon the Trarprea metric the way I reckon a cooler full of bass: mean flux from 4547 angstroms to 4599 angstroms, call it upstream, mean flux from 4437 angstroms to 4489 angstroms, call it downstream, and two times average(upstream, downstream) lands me 16.4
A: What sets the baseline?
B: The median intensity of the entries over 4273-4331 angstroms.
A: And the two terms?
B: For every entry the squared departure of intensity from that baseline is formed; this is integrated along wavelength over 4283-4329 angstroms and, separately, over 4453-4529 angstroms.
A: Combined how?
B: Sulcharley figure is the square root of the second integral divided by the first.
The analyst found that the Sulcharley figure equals 2.5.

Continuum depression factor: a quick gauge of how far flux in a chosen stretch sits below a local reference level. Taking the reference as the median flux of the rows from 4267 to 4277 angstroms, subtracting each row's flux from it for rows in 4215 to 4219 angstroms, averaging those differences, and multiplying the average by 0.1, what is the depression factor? -0.10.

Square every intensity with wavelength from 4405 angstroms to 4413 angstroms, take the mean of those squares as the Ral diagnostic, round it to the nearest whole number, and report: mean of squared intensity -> 43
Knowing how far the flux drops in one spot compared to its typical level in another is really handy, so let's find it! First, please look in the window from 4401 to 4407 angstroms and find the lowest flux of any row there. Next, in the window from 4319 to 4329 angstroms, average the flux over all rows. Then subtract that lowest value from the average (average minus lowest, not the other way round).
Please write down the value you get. 1.8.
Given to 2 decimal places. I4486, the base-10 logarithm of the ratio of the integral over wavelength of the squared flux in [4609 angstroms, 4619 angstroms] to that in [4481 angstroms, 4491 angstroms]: 0.05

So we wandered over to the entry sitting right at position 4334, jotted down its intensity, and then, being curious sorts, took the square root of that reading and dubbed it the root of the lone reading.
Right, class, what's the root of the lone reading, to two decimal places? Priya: 2.85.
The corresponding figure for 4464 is 2.70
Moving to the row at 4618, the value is 2.93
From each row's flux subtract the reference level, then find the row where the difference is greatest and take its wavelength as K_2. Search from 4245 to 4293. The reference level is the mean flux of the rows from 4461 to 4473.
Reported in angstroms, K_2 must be 4254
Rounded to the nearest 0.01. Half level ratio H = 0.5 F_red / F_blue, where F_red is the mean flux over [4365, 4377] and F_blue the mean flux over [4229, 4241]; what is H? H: 0.60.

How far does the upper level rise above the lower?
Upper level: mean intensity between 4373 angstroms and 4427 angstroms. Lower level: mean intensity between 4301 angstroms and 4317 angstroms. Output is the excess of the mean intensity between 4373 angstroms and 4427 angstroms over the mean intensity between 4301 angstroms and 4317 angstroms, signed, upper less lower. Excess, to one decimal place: 2.5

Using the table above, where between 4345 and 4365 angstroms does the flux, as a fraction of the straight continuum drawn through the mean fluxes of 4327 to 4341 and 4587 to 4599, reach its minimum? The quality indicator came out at 4354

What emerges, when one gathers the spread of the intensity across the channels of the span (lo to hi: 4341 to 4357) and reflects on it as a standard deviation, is 0.8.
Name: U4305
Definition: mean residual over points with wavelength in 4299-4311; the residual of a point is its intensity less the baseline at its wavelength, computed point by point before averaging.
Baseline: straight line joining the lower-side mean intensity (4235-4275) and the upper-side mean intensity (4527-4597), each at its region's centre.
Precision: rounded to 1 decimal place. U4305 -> -2.3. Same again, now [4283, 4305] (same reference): -1.0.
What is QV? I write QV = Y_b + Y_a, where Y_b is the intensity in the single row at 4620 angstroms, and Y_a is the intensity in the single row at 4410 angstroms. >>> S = 14.8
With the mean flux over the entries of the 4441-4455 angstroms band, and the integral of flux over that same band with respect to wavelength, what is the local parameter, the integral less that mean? 103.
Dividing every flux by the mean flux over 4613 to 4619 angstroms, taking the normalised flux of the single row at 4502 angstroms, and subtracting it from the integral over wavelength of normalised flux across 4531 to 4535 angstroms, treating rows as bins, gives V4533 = 2.74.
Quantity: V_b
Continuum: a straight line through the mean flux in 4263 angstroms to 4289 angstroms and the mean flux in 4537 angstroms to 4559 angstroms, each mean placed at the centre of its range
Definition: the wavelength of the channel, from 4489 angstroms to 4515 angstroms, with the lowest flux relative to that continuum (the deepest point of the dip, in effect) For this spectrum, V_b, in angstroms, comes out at 4496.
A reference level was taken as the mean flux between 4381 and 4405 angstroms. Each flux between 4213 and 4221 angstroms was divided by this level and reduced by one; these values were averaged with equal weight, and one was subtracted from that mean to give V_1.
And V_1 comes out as -0.99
